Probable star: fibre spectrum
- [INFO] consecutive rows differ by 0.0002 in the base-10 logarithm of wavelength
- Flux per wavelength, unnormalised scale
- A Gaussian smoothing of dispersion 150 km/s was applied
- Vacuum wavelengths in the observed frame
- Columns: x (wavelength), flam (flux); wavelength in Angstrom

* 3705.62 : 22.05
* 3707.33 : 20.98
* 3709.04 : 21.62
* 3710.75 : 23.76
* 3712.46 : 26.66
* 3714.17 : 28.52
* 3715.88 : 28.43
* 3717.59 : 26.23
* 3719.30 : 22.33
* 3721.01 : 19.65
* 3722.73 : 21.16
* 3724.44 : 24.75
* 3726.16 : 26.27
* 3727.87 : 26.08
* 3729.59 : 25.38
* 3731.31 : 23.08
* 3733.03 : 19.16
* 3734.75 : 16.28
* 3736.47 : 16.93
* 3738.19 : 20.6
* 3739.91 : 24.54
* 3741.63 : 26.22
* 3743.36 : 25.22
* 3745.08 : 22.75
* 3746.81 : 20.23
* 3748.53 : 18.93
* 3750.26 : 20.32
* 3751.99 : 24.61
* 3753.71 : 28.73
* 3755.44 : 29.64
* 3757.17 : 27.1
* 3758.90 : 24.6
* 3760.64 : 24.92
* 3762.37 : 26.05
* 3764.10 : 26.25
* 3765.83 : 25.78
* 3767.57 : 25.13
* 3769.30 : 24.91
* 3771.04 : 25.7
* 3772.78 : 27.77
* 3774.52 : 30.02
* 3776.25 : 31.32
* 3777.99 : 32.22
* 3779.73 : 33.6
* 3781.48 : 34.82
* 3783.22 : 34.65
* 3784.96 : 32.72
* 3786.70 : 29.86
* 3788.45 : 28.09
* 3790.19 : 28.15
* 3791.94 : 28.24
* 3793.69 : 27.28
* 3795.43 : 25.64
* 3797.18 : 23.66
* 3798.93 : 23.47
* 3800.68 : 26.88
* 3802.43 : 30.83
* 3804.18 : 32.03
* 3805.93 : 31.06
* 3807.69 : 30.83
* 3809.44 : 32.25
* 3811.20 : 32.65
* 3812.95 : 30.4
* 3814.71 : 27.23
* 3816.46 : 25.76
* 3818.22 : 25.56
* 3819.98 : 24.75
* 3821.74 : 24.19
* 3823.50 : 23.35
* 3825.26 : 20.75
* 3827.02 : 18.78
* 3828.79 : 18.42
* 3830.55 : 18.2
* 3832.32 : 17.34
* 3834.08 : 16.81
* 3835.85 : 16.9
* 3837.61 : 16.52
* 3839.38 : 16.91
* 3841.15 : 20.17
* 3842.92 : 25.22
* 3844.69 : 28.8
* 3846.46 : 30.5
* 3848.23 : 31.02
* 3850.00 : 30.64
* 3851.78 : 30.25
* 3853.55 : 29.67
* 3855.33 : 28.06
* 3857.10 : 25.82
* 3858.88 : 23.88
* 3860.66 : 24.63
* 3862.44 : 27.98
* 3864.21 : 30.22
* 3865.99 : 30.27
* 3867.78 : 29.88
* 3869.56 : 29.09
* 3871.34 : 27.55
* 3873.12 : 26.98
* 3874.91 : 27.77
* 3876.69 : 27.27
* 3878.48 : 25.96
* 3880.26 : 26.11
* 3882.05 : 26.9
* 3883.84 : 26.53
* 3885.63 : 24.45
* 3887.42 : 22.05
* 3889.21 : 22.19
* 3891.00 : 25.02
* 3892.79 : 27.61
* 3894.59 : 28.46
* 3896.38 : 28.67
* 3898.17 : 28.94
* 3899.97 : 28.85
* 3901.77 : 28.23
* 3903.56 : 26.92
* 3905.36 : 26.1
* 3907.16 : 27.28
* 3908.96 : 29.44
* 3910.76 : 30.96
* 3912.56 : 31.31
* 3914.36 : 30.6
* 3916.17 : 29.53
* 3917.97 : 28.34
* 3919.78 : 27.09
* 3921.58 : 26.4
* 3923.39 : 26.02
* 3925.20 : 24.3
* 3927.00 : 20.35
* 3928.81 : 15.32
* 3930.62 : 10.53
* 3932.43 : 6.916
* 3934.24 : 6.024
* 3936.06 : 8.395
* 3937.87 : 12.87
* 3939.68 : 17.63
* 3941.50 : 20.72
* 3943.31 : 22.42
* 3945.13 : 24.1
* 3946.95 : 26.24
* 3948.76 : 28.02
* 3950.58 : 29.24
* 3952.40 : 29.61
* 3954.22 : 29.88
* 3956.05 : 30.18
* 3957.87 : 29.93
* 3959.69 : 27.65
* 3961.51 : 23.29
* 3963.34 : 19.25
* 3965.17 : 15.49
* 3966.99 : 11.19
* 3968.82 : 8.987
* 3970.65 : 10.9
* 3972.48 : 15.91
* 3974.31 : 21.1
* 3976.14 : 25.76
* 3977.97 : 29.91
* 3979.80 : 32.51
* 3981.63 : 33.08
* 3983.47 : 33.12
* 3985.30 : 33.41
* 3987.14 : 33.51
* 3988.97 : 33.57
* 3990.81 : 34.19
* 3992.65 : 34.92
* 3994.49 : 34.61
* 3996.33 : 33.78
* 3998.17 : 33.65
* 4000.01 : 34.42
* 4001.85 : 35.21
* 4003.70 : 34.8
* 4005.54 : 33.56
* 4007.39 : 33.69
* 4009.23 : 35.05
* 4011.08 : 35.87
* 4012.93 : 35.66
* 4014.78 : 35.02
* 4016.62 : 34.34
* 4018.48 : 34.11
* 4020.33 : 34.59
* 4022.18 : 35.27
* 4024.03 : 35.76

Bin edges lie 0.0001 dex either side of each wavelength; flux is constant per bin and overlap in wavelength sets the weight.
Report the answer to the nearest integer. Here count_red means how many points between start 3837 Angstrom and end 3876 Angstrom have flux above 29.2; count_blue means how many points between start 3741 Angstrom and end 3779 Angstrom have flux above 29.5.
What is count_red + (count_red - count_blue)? 12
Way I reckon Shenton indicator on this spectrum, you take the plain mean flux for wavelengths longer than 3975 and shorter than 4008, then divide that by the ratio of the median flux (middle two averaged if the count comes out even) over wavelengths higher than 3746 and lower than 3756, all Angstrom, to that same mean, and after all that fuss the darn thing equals 49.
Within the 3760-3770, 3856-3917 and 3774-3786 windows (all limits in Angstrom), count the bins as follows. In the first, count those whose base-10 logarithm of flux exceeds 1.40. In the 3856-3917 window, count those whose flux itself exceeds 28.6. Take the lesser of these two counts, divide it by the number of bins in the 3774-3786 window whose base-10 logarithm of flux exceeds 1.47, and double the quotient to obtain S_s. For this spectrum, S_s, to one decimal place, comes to 1.1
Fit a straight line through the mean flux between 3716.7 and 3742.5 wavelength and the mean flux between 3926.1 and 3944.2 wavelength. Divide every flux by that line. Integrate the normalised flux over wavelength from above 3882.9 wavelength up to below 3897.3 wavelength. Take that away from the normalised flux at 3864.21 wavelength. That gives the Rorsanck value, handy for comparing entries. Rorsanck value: -21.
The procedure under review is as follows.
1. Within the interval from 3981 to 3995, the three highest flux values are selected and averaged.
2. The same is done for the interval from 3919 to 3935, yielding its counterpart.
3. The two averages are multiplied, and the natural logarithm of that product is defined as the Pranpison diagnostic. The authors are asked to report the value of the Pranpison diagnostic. 6.82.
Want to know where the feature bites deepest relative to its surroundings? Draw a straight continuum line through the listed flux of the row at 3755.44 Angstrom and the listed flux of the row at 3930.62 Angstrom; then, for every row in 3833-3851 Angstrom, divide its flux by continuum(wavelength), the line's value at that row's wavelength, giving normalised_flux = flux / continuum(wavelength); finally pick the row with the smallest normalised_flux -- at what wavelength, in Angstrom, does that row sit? 3834.08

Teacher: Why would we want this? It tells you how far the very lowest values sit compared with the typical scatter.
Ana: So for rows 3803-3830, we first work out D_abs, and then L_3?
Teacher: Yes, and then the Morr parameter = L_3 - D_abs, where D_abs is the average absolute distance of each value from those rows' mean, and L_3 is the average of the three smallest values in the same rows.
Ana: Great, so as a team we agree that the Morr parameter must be 15.2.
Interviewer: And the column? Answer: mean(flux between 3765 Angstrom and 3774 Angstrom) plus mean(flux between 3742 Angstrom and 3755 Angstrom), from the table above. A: 49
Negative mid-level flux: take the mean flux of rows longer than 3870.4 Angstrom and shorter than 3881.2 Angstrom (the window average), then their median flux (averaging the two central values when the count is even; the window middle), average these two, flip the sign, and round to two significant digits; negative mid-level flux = -27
